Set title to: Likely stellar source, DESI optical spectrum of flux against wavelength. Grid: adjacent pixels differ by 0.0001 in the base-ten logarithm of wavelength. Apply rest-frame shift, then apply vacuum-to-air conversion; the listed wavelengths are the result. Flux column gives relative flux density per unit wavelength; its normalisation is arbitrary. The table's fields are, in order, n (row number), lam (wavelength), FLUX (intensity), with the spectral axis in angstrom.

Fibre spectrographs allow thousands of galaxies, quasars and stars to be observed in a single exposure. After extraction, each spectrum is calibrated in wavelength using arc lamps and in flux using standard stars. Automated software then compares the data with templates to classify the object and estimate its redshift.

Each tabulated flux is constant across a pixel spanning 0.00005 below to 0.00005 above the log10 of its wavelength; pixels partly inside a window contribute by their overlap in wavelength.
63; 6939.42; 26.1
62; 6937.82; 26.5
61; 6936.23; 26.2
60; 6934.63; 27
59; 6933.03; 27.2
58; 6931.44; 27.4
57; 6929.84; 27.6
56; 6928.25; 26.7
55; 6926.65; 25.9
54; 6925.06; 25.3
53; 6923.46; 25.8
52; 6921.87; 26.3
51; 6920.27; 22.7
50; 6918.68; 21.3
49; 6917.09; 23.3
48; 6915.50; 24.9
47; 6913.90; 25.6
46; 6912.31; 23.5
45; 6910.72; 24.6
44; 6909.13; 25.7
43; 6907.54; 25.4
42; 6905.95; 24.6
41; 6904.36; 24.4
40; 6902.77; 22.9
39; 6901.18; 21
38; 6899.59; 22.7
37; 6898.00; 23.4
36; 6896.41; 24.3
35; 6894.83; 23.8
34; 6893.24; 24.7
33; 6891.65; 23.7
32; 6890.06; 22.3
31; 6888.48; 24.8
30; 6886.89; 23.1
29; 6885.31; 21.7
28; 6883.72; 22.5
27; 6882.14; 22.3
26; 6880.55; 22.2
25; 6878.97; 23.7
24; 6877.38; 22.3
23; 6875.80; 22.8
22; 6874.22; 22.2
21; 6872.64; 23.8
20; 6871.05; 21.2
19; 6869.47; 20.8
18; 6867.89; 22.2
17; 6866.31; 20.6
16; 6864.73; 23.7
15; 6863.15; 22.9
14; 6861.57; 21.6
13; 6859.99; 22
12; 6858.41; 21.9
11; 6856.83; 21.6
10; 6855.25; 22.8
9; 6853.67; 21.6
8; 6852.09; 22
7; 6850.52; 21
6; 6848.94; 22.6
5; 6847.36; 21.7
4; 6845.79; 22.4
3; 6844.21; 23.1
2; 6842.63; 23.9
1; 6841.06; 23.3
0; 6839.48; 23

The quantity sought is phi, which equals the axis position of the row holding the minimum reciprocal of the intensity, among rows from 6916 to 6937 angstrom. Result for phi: 6929.84 angstrom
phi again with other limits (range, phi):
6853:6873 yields 6872.64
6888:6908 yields 6907.54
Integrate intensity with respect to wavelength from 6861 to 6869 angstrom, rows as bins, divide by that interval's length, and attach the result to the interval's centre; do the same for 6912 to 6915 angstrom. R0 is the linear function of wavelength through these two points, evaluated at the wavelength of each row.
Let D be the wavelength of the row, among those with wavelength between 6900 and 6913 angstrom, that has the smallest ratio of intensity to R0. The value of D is 6901.18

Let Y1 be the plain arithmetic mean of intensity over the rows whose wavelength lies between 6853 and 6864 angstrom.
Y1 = 22.1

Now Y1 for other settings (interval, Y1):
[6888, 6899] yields 23.9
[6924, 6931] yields 26.4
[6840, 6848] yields 22.9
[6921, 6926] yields 25.8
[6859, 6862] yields 21.8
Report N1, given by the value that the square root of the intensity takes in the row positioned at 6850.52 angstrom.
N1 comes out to 4.58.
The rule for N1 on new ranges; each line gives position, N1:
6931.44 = 5.23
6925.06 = 5.03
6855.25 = 4.77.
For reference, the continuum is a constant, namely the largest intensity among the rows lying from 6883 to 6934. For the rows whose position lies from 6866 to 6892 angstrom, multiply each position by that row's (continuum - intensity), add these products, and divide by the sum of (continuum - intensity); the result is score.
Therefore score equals 6878.1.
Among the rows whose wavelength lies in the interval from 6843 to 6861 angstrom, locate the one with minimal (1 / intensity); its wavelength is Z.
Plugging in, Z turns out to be 6844.21 angstrom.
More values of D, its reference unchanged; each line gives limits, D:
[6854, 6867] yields 6866.31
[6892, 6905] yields 6901.18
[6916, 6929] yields 6918.68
